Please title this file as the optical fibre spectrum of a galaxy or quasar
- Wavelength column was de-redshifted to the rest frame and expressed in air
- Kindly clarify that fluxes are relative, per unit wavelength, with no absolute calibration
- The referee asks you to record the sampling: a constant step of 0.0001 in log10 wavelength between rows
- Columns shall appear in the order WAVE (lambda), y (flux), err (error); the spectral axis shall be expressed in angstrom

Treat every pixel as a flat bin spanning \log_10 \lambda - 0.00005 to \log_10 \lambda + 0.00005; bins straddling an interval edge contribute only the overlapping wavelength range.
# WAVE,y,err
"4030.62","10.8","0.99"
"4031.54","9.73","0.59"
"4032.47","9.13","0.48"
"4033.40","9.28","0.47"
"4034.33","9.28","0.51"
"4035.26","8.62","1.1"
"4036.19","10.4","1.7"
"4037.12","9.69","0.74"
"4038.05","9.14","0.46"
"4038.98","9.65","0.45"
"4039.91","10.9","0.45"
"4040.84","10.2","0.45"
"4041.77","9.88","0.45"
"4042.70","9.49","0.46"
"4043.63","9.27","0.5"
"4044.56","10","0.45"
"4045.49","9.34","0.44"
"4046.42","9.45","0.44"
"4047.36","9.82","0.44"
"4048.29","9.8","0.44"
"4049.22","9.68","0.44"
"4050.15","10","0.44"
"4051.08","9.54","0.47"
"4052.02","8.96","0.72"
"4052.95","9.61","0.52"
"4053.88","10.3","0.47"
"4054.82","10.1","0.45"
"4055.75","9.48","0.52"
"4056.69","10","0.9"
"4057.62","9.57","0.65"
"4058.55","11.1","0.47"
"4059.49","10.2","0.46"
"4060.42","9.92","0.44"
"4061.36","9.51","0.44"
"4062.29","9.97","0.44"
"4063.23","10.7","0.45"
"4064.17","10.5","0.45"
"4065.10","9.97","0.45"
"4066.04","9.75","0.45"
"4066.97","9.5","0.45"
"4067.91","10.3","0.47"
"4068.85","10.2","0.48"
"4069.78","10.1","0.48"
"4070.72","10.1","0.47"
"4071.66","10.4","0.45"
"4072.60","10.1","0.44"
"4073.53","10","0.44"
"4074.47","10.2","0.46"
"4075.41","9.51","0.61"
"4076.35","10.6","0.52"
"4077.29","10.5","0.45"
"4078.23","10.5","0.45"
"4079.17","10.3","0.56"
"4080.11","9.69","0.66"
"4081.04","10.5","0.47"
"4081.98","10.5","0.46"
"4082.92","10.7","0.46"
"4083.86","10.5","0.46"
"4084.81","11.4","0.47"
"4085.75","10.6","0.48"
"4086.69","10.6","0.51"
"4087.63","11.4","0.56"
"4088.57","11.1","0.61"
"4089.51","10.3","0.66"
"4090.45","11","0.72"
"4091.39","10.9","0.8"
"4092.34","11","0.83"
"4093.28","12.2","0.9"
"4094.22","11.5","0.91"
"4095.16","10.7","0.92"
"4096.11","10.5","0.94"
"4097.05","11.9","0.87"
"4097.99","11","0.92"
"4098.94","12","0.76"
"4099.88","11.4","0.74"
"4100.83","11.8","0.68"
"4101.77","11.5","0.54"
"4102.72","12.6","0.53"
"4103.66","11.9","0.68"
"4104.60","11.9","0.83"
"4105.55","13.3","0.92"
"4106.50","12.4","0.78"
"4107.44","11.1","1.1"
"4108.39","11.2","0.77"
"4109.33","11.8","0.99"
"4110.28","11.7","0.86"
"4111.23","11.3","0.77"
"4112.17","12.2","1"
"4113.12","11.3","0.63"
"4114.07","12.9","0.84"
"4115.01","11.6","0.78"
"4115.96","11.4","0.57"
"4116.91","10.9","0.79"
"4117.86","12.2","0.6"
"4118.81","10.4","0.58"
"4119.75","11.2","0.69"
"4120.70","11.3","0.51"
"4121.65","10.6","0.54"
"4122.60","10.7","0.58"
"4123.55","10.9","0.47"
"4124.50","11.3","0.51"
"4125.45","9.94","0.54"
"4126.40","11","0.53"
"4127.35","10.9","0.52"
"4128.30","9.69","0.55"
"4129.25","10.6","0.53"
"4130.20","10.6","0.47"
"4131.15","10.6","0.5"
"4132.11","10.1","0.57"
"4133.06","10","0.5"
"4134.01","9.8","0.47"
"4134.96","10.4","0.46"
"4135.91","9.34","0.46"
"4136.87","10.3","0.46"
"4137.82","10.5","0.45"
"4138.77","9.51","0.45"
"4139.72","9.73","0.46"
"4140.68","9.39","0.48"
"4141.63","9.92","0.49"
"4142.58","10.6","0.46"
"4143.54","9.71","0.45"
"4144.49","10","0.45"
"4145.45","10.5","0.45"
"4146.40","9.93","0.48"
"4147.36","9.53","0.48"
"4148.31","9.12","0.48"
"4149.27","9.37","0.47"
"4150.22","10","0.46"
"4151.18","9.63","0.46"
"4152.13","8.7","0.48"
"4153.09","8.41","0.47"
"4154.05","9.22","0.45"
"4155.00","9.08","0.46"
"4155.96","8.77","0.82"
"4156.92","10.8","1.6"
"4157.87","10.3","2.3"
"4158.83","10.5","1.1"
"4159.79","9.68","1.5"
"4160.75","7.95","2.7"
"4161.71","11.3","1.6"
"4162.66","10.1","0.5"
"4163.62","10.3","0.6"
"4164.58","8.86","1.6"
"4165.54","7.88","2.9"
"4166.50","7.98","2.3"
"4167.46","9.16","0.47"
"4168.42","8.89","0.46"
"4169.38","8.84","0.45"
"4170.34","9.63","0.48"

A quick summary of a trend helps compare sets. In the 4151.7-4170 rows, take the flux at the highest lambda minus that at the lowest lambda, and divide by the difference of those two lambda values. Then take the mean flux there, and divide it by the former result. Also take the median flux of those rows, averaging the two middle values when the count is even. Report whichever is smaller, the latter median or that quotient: 9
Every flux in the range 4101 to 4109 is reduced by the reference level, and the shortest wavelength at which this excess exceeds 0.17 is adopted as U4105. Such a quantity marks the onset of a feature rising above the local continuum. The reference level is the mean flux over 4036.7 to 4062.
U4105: 4101.77 angstrom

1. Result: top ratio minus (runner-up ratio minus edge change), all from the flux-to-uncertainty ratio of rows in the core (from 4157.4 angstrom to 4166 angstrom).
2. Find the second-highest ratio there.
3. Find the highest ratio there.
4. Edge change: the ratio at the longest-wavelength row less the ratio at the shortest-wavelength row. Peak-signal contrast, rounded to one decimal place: 1.3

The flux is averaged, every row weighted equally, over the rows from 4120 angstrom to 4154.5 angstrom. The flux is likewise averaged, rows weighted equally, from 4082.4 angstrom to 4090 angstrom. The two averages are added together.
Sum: 20.9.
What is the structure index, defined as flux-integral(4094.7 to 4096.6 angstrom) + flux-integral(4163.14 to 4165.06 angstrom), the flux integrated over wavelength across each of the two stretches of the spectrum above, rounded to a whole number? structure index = 38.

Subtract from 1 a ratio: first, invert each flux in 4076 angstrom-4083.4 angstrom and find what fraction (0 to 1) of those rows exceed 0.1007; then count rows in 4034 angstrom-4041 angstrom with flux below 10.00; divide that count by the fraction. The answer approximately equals -39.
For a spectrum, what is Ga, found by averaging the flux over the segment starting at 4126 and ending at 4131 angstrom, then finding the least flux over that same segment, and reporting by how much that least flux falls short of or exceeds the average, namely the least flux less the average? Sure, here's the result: -0.87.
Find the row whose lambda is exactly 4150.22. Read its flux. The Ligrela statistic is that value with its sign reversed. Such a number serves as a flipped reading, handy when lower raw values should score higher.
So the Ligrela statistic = -10.0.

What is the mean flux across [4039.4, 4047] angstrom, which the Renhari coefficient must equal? 9.8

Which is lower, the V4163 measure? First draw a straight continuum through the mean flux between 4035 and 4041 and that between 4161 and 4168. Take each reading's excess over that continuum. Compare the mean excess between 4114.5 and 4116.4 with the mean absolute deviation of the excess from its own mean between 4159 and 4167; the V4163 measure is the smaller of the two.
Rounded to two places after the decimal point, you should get 1.08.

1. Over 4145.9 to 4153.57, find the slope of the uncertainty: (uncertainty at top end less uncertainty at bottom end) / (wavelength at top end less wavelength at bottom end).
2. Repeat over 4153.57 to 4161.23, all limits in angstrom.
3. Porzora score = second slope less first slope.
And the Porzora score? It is 0.34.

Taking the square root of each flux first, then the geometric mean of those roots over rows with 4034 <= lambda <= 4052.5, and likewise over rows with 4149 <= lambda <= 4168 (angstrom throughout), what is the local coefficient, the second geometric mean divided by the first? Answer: 0.98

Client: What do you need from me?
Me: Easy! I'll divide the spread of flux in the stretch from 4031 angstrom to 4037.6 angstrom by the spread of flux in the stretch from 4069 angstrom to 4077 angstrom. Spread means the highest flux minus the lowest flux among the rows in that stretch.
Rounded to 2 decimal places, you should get 1.63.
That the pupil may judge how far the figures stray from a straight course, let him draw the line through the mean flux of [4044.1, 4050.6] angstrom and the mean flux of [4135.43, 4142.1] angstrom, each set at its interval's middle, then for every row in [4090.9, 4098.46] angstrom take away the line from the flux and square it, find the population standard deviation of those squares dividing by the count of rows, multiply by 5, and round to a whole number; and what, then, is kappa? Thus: 9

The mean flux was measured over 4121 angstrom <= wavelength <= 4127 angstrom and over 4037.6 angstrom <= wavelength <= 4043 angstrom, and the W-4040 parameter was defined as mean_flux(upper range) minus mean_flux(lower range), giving 0.86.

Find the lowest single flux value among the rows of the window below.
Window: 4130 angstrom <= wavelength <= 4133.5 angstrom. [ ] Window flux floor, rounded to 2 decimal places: 10.00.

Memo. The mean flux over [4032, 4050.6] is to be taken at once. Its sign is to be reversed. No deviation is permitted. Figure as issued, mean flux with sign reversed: -9.7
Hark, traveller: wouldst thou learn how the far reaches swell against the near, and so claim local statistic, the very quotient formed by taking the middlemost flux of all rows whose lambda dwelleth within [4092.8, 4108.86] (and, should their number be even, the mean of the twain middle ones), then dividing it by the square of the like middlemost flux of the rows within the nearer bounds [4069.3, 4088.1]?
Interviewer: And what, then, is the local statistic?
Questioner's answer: 0.107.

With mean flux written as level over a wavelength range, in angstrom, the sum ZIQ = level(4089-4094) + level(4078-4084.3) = 21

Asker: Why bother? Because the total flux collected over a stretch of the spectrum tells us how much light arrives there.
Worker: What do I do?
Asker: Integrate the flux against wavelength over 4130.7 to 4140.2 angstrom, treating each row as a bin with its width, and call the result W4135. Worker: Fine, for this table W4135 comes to 95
